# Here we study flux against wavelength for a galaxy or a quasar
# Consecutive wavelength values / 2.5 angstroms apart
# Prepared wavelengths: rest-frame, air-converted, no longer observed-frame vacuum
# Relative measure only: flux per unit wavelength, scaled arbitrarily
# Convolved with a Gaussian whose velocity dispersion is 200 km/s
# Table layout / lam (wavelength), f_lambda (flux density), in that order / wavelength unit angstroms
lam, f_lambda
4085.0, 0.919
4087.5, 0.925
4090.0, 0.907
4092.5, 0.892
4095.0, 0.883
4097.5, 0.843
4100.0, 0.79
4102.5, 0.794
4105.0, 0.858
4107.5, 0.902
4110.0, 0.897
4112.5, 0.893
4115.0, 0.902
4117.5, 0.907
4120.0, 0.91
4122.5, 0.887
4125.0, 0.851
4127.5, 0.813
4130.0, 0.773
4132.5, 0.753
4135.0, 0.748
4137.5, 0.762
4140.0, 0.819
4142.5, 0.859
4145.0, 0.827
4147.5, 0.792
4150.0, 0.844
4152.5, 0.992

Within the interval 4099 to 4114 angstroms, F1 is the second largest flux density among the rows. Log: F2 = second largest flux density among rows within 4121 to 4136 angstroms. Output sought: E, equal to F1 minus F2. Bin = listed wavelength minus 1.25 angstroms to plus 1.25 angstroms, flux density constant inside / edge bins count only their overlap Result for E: 0.05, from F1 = 0.897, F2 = 0.851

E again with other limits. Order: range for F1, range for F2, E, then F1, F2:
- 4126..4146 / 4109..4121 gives -0.08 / 0.827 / 0.907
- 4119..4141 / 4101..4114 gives -0.01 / 0.887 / 0.897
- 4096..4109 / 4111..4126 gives -0.05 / 0.858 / 0.907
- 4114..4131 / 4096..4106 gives 0.06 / 0.907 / 0.843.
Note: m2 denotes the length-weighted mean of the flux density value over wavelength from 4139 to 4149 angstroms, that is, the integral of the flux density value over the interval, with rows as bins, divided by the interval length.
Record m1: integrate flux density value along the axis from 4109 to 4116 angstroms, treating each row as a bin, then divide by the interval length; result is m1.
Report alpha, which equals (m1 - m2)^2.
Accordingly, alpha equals 0.005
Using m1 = 0.90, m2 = 0.82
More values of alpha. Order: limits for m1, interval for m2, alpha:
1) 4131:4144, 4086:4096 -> 0.013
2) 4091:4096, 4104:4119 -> 0.000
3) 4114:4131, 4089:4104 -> 0.000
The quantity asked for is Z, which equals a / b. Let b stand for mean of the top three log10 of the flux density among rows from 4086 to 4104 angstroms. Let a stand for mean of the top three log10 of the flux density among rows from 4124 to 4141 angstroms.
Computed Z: 1.96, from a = -0.082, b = -0.042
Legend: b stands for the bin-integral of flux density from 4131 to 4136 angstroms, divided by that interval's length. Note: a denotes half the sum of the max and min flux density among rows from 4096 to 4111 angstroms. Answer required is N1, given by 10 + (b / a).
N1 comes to 10.9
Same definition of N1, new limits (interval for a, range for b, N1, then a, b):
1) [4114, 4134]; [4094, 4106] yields 11.0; 0.83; 0.83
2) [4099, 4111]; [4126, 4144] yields 10.9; 0.85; 0.79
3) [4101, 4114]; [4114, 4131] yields 11.0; 0.85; 0.86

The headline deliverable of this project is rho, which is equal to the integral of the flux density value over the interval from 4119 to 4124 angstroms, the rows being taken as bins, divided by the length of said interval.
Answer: 0.90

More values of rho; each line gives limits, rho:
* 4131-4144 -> 0.79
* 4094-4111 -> 0.85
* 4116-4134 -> 0.84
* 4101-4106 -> 0.82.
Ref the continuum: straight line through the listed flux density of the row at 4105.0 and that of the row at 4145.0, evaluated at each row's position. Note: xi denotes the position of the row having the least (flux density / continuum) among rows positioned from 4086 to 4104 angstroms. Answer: 4100.0 angstroms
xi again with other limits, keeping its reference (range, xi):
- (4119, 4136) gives 4135.0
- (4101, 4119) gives 4102.5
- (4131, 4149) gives 4135.0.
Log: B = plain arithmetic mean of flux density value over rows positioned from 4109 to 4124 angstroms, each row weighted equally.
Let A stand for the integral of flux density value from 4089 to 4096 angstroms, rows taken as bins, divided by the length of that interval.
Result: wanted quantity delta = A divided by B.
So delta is 0.99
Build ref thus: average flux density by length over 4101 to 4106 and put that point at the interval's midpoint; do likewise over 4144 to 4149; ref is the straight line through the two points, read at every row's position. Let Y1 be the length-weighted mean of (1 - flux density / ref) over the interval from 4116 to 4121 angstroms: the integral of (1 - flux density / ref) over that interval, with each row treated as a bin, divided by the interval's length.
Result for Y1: -0.11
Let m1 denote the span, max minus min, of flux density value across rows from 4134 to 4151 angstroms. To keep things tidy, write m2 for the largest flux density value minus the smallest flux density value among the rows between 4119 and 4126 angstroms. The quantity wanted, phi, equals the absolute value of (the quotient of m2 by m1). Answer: 0.53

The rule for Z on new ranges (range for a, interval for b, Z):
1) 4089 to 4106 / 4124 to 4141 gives 0.59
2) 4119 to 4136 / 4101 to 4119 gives 1.24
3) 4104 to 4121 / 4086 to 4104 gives 1.02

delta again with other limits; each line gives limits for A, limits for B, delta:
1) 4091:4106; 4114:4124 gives 0.94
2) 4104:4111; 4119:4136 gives 1.08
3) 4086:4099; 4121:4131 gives 1.07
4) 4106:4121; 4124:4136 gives 1.14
